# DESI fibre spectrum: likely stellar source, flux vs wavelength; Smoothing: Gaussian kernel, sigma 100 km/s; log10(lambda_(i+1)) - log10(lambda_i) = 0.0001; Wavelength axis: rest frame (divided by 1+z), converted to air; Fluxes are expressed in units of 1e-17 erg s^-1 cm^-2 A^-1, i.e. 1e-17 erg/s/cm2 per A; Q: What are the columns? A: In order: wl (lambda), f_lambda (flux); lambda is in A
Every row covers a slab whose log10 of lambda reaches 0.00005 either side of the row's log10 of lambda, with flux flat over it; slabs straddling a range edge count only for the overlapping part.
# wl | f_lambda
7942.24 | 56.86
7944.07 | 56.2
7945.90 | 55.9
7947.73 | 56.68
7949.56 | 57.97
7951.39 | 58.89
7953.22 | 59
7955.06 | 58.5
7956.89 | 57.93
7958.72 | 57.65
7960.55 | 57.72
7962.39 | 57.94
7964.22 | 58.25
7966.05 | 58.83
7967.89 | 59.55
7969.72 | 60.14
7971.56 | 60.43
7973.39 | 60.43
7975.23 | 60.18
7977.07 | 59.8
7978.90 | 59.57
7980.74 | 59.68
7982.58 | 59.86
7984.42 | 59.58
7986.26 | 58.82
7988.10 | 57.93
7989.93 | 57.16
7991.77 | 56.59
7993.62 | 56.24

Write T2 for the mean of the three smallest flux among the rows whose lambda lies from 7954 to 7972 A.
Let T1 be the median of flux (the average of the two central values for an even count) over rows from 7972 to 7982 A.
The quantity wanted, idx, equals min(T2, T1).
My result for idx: 57.8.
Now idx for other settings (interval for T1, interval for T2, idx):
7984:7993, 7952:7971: 57.8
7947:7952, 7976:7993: 57.2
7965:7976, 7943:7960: 56.3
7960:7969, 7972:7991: 58.0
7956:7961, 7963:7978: 57.7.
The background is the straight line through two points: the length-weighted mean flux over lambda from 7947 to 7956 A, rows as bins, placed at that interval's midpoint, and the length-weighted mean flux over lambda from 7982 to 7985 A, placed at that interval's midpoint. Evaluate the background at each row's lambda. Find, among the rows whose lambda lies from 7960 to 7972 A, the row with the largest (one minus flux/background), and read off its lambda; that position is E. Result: 7960.55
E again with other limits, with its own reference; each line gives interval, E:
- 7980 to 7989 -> 7988.10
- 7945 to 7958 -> 7945.90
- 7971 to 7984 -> 7978.90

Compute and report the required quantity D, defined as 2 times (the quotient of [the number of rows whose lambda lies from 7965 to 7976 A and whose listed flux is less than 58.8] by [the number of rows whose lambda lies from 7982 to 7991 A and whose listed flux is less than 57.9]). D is 0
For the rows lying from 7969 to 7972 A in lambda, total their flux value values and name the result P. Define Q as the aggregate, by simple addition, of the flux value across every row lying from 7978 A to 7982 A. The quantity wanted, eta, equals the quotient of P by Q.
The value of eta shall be 1.011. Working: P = 121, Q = 119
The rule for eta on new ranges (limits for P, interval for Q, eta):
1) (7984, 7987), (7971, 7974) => 0.980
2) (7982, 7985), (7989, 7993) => 1.050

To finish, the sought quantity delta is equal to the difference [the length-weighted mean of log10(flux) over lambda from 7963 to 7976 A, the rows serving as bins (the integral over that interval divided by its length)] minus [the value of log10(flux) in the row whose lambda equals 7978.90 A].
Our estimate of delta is 0.001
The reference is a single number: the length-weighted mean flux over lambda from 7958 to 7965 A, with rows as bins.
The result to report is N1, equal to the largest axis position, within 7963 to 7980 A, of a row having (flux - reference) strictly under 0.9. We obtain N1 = 7964.22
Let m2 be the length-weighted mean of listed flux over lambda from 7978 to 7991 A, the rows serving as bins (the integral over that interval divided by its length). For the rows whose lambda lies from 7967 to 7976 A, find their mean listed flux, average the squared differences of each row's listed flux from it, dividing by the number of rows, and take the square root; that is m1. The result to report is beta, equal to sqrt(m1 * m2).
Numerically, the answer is 4.4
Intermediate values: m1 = 0.32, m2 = 58.9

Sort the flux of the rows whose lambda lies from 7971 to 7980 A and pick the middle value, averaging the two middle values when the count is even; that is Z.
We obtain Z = 60.2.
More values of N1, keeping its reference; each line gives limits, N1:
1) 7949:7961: 7960.55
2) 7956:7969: 7964.22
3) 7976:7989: 7988.10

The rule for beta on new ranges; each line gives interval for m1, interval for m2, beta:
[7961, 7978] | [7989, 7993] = 7.1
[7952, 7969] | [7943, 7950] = 5.9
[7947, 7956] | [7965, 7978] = 7.1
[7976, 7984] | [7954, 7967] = 2.5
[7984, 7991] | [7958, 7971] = 7.3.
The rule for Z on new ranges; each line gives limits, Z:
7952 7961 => 57.9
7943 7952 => 56.7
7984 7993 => 57.9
